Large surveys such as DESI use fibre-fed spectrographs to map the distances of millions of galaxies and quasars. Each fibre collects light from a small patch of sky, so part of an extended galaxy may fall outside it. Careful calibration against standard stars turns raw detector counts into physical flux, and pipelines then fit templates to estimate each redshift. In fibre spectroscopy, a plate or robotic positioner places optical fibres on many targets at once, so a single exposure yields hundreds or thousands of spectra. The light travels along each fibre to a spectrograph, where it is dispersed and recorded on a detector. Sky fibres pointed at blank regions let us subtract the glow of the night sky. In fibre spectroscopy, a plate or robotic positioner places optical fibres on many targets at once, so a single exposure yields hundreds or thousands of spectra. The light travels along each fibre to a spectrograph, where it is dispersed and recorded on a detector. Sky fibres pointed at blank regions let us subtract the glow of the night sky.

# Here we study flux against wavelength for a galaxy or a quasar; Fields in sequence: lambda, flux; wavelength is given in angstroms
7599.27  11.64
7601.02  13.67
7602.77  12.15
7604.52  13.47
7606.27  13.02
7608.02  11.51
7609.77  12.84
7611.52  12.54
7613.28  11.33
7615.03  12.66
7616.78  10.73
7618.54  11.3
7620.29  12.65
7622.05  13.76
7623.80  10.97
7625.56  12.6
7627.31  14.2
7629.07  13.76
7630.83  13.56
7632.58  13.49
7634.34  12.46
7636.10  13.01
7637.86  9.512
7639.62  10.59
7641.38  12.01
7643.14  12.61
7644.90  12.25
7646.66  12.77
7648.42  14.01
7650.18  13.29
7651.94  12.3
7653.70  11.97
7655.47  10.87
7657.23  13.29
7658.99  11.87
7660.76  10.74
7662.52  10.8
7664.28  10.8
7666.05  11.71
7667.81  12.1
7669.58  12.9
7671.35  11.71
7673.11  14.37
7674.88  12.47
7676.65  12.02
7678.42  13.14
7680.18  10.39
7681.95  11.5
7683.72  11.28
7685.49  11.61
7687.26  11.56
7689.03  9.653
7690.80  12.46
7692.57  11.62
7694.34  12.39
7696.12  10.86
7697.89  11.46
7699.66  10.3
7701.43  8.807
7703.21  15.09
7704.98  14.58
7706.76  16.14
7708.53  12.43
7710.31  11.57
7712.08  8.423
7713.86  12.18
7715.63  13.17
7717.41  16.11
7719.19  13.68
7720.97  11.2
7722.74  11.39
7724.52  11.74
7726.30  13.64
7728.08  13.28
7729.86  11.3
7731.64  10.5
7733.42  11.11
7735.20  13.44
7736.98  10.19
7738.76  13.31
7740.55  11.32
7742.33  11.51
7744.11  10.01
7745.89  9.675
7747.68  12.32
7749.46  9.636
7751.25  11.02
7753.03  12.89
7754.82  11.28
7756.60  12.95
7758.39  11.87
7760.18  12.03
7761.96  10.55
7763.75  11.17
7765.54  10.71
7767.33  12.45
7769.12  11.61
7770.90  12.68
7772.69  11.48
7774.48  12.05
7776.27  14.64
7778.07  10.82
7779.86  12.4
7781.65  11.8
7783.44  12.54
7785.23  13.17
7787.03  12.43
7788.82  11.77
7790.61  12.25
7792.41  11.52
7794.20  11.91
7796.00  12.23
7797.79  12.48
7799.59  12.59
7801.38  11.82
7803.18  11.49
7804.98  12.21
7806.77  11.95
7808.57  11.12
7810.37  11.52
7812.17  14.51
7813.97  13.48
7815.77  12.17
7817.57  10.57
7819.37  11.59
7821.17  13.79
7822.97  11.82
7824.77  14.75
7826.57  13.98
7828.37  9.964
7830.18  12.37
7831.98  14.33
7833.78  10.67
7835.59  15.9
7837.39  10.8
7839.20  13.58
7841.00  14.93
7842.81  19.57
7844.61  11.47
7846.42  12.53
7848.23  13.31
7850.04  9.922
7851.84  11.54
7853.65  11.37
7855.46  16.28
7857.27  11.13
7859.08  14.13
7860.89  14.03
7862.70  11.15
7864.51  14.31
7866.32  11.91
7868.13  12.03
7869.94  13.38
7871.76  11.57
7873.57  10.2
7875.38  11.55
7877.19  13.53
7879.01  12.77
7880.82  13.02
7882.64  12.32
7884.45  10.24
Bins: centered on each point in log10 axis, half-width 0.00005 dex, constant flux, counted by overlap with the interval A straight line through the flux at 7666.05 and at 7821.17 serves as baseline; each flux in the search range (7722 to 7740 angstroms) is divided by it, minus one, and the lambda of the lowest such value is 7736.98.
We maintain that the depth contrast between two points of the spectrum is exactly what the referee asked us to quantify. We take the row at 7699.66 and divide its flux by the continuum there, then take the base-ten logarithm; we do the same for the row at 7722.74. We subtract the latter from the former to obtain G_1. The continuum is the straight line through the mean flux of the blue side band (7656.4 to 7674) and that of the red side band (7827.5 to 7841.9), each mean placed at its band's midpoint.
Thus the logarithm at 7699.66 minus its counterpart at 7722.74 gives -0.040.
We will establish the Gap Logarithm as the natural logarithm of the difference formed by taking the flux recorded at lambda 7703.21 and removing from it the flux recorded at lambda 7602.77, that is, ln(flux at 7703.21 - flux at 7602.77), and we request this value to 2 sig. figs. 1.1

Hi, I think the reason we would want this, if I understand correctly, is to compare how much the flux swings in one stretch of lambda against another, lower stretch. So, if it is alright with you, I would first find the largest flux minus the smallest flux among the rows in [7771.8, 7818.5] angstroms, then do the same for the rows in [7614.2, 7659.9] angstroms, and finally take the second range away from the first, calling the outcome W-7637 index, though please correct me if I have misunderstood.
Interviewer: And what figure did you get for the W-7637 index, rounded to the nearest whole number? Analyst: -1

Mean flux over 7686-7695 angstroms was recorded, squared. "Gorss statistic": 133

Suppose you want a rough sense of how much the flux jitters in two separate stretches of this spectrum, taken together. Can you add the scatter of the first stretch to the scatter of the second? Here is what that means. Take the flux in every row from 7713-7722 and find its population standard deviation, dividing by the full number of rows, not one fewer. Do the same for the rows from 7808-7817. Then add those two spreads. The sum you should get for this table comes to 2.9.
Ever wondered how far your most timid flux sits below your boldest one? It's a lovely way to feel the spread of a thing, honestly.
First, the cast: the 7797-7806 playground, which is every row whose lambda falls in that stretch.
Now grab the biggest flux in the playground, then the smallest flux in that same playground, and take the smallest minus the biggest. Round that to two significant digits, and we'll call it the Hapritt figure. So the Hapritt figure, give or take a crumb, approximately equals -1.1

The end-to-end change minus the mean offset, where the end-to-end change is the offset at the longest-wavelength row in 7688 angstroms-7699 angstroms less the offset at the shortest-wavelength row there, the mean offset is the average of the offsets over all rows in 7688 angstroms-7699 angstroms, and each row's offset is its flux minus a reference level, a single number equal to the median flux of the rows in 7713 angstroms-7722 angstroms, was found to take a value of 3.6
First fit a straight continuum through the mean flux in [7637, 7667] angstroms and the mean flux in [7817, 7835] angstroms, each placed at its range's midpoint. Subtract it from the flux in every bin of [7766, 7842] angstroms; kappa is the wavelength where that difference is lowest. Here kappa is 7828.37 angstroms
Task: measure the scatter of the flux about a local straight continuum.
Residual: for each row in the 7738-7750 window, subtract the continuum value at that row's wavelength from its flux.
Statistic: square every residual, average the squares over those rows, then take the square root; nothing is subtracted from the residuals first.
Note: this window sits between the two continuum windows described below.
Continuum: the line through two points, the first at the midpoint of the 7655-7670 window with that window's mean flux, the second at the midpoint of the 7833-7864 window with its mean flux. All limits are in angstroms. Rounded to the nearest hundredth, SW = 1.77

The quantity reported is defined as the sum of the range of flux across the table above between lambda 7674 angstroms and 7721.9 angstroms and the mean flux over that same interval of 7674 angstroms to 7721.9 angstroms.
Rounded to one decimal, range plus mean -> 19.8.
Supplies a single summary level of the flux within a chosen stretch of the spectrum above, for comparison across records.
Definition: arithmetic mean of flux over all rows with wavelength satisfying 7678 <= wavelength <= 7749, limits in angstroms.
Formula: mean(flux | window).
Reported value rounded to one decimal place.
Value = 11.9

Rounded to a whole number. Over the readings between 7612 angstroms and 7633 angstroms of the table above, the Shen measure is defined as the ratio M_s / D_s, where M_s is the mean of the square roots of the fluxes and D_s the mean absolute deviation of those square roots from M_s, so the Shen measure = 25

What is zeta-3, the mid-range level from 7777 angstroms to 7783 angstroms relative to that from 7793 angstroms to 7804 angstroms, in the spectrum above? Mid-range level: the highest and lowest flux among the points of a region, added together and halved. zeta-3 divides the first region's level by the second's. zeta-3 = 0.96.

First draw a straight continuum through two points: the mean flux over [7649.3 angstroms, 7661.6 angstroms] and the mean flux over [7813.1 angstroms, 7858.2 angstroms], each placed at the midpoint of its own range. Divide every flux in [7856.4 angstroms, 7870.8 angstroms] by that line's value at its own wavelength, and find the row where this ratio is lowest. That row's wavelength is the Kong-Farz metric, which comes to 7862.70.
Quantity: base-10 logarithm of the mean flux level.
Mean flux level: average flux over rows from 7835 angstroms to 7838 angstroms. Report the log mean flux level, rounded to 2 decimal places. 1.13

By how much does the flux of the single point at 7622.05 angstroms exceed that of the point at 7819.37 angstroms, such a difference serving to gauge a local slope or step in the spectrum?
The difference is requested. 2.2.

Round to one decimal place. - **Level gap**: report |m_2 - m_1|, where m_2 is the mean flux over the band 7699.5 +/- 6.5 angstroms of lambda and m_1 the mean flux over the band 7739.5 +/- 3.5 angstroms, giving 0.3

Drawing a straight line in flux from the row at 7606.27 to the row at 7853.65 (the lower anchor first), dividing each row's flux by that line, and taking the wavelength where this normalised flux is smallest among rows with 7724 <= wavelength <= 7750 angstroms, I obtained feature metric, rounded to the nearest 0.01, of 7749.46 angstroms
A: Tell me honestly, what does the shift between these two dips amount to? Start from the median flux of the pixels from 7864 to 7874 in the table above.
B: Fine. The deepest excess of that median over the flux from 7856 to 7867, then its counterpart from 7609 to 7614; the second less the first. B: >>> -0.2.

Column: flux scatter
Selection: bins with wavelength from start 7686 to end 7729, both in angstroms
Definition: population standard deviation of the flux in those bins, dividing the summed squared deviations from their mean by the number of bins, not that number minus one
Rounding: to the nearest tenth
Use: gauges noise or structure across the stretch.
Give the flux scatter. 2.0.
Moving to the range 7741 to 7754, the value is 1.2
